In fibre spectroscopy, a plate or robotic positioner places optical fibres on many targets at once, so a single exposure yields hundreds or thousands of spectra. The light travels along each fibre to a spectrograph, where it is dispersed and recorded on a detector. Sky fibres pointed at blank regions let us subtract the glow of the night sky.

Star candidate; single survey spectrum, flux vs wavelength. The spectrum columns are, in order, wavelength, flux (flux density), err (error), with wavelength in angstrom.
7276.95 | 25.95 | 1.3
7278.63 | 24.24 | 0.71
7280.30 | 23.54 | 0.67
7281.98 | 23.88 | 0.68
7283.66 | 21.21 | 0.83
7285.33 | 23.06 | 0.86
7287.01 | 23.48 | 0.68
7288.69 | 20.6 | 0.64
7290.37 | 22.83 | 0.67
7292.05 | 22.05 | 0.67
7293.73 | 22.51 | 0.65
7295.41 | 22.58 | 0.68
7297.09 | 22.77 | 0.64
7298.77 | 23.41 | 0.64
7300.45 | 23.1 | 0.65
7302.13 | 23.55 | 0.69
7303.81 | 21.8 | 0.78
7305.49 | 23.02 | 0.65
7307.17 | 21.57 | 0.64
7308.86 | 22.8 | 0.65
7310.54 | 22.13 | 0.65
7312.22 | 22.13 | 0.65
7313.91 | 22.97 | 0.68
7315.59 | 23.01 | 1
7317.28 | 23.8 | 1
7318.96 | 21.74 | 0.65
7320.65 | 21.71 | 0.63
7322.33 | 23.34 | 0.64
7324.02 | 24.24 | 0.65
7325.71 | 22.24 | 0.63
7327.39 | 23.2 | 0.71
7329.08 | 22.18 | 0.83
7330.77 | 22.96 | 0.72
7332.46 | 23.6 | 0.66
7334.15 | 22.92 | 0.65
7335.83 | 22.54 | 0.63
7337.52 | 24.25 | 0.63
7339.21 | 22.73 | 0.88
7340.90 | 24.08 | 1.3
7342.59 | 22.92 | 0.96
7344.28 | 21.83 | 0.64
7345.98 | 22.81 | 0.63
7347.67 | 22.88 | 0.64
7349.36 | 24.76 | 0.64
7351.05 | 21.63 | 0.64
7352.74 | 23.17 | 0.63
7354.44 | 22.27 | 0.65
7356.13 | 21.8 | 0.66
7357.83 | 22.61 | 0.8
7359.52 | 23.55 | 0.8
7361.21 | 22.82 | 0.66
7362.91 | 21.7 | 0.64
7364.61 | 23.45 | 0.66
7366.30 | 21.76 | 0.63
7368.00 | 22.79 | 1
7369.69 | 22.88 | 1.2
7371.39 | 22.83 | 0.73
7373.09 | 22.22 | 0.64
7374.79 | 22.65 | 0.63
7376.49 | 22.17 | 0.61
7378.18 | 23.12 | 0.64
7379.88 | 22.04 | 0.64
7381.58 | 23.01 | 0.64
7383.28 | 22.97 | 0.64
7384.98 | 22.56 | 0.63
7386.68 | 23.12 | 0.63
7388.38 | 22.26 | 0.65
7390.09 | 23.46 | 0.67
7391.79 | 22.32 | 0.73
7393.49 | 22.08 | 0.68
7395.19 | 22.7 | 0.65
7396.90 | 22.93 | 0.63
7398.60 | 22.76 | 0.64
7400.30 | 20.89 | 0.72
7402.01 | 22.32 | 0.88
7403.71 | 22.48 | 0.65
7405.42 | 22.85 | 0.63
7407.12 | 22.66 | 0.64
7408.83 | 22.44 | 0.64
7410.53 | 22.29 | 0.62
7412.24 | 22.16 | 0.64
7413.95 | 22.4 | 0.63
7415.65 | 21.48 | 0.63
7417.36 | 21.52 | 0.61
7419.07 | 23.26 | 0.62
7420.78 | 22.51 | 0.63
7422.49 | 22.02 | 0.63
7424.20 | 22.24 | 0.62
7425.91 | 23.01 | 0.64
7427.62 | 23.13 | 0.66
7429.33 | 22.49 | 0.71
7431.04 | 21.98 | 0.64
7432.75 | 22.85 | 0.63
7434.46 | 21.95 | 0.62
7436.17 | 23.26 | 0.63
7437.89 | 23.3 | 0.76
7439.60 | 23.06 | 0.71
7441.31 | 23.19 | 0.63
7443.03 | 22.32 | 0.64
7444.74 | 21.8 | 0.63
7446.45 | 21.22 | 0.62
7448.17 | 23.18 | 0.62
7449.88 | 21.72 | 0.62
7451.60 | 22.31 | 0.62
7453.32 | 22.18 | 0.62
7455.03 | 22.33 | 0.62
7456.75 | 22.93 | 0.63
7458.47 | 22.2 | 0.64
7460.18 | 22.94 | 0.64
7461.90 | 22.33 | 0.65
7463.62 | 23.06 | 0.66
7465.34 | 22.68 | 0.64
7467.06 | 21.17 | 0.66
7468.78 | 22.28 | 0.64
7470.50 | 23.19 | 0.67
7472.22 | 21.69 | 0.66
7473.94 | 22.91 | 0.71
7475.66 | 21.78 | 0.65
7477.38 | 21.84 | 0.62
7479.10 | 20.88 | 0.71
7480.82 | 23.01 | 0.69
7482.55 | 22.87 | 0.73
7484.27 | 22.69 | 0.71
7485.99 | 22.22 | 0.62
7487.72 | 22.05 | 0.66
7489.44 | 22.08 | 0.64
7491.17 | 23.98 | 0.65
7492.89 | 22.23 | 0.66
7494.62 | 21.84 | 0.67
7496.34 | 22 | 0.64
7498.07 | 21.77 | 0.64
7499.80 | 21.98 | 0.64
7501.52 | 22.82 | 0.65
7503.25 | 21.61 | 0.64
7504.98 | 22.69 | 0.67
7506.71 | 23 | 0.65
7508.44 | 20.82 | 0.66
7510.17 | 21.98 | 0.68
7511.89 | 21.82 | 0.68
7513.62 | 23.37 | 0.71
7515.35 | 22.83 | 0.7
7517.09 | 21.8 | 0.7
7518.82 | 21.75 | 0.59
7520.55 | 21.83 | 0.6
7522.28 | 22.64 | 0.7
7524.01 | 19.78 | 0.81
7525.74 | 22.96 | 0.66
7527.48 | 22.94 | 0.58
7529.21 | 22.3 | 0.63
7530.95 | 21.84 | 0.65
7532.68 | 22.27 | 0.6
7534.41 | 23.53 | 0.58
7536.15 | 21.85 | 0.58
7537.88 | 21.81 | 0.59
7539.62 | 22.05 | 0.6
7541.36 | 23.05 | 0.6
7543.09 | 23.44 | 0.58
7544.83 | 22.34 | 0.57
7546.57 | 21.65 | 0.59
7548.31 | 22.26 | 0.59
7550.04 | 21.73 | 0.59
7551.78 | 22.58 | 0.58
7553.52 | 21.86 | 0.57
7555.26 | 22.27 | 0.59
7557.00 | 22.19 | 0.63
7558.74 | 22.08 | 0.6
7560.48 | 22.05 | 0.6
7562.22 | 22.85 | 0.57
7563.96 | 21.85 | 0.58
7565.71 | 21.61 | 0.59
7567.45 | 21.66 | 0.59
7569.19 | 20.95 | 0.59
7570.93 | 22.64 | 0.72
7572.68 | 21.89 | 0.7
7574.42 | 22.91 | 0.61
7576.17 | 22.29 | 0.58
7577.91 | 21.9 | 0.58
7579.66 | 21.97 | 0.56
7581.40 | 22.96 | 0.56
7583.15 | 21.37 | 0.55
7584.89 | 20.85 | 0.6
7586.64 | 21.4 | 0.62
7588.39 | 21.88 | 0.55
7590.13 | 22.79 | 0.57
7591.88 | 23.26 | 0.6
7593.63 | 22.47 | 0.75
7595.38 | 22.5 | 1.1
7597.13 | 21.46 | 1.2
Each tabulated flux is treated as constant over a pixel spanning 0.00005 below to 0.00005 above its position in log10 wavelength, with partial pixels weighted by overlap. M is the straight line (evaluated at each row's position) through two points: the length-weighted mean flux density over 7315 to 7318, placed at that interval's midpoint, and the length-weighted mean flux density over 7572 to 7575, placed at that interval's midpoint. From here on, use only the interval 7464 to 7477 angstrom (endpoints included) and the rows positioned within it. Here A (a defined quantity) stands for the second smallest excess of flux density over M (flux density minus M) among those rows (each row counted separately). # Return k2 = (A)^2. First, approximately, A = -1.10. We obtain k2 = 1.2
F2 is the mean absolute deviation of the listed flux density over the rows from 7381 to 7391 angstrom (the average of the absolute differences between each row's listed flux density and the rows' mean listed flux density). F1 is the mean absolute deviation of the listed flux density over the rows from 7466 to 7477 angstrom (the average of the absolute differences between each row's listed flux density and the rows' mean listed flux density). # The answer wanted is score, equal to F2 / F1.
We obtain 0.52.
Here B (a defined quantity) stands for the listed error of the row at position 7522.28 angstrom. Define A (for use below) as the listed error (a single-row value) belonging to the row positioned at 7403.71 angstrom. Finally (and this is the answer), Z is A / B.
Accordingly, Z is 0.93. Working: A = 0.650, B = 0.70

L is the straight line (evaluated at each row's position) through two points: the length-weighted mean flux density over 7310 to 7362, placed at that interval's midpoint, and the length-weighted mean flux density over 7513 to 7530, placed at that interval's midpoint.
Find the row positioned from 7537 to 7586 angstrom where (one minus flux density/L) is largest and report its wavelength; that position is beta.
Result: 7584.89 angstrom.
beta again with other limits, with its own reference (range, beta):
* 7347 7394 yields 7351.05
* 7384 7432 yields 7400.30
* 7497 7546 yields 7524.01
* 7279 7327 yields 7288.69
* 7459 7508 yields 7479.10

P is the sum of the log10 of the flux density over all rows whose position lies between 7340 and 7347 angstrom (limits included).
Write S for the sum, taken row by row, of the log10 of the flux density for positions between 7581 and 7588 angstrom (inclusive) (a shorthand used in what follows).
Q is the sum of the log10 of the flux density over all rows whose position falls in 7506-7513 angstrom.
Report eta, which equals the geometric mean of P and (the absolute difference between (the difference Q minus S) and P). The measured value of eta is 5.43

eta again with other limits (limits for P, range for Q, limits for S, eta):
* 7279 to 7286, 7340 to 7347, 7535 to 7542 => 5.41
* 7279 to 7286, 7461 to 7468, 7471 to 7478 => 5.43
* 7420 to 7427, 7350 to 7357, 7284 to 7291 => 5.41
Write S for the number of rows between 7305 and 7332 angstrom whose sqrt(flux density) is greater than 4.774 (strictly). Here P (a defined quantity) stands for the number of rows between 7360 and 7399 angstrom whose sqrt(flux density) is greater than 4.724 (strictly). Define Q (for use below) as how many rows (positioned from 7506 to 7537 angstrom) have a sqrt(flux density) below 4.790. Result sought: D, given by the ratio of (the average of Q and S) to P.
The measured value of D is 0.7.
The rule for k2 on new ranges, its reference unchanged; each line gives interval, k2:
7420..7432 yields 0.9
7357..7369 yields 2.1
